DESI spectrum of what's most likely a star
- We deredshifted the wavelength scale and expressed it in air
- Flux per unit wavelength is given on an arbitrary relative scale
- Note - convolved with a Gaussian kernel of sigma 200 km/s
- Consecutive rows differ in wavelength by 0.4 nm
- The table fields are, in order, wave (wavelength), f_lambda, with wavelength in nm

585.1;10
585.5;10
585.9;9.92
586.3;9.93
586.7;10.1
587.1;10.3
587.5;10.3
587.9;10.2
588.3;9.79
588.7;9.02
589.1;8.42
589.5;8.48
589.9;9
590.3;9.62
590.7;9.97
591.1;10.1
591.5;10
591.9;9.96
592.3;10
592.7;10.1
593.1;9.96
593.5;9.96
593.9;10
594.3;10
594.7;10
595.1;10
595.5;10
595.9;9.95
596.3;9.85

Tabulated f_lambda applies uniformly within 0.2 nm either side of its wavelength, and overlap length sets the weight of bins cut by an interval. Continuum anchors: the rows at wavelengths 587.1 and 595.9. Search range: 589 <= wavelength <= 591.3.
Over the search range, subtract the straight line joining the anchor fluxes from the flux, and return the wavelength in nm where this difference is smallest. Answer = 589.1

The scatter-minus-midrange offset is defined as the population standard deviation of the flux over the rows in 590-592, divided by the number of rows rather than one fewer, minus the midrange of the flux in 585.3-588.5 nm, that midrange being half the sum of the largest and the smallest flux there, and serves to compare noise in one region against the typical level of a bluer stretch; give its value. -9.9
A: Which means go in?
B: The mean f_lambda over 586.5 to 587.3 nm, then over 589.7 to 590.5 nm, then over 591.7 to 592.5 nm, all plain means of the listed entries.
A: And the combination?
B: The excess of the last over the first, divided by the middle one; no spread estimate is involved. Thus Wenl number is -0.024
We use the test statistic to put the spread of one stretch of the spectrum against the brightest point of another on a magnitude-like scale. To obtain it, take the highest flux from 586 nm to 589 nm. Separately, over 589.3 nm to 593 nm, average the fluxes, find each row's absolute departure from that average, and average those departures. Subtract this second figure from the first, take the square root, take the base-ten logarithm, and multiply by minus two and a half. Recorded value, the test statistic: -1.24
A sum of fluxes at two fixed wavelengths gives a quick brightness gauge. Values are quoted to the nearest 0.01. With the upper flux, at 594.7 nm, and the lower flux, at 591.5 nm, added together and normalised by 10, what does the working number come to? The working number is 2.00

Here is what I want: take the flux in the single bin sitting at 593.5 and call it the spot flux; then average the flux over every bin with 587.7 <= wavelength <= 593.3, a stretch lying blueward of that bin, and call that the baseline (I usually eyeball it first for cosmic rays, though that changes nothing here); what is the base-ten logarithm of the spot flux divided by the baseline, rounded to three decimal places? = 0.015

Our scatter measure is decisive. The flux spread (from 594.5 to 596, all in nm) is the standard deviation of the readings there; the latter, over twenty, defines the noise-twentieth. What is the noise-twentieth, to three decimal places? 0.001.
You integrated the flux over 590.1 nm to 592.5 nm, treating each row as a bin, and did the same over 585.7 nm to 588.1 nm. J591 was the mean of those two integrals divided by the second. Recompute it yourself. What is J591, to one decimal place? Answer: 1.0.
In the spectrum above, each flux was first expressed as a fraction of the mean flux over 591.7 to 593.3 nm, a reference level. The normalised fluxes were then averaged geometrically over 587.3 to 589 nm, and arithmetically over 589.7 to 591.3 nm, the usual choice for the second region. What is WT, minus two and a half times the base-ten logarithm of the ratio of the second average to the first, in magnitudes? 0.016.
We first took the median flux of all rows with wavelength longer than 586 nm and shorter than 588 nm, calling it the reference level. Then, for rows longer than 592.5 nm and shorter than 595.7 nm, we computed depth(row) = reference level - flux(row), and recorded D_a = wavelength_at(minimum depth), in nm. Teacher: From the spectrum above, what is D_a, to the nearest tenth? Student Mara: 592.7 nm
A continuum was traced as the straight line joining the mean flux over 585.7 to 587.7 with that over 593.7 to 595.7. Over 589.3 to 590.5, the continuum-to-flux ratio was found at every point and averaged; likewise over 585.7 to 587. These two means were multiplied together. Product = 1.13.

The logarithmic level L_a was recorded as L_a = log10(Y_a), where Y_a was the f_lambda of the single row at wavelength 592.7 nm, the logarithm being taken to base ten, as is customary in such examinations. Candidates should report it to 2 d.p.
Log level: 1.00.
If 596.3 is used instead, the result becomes 0.99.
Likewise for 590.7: 1.00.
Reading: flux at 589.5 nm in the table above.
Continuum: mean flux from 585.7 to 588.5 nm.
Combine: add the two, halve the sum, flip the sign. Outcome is -9.3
